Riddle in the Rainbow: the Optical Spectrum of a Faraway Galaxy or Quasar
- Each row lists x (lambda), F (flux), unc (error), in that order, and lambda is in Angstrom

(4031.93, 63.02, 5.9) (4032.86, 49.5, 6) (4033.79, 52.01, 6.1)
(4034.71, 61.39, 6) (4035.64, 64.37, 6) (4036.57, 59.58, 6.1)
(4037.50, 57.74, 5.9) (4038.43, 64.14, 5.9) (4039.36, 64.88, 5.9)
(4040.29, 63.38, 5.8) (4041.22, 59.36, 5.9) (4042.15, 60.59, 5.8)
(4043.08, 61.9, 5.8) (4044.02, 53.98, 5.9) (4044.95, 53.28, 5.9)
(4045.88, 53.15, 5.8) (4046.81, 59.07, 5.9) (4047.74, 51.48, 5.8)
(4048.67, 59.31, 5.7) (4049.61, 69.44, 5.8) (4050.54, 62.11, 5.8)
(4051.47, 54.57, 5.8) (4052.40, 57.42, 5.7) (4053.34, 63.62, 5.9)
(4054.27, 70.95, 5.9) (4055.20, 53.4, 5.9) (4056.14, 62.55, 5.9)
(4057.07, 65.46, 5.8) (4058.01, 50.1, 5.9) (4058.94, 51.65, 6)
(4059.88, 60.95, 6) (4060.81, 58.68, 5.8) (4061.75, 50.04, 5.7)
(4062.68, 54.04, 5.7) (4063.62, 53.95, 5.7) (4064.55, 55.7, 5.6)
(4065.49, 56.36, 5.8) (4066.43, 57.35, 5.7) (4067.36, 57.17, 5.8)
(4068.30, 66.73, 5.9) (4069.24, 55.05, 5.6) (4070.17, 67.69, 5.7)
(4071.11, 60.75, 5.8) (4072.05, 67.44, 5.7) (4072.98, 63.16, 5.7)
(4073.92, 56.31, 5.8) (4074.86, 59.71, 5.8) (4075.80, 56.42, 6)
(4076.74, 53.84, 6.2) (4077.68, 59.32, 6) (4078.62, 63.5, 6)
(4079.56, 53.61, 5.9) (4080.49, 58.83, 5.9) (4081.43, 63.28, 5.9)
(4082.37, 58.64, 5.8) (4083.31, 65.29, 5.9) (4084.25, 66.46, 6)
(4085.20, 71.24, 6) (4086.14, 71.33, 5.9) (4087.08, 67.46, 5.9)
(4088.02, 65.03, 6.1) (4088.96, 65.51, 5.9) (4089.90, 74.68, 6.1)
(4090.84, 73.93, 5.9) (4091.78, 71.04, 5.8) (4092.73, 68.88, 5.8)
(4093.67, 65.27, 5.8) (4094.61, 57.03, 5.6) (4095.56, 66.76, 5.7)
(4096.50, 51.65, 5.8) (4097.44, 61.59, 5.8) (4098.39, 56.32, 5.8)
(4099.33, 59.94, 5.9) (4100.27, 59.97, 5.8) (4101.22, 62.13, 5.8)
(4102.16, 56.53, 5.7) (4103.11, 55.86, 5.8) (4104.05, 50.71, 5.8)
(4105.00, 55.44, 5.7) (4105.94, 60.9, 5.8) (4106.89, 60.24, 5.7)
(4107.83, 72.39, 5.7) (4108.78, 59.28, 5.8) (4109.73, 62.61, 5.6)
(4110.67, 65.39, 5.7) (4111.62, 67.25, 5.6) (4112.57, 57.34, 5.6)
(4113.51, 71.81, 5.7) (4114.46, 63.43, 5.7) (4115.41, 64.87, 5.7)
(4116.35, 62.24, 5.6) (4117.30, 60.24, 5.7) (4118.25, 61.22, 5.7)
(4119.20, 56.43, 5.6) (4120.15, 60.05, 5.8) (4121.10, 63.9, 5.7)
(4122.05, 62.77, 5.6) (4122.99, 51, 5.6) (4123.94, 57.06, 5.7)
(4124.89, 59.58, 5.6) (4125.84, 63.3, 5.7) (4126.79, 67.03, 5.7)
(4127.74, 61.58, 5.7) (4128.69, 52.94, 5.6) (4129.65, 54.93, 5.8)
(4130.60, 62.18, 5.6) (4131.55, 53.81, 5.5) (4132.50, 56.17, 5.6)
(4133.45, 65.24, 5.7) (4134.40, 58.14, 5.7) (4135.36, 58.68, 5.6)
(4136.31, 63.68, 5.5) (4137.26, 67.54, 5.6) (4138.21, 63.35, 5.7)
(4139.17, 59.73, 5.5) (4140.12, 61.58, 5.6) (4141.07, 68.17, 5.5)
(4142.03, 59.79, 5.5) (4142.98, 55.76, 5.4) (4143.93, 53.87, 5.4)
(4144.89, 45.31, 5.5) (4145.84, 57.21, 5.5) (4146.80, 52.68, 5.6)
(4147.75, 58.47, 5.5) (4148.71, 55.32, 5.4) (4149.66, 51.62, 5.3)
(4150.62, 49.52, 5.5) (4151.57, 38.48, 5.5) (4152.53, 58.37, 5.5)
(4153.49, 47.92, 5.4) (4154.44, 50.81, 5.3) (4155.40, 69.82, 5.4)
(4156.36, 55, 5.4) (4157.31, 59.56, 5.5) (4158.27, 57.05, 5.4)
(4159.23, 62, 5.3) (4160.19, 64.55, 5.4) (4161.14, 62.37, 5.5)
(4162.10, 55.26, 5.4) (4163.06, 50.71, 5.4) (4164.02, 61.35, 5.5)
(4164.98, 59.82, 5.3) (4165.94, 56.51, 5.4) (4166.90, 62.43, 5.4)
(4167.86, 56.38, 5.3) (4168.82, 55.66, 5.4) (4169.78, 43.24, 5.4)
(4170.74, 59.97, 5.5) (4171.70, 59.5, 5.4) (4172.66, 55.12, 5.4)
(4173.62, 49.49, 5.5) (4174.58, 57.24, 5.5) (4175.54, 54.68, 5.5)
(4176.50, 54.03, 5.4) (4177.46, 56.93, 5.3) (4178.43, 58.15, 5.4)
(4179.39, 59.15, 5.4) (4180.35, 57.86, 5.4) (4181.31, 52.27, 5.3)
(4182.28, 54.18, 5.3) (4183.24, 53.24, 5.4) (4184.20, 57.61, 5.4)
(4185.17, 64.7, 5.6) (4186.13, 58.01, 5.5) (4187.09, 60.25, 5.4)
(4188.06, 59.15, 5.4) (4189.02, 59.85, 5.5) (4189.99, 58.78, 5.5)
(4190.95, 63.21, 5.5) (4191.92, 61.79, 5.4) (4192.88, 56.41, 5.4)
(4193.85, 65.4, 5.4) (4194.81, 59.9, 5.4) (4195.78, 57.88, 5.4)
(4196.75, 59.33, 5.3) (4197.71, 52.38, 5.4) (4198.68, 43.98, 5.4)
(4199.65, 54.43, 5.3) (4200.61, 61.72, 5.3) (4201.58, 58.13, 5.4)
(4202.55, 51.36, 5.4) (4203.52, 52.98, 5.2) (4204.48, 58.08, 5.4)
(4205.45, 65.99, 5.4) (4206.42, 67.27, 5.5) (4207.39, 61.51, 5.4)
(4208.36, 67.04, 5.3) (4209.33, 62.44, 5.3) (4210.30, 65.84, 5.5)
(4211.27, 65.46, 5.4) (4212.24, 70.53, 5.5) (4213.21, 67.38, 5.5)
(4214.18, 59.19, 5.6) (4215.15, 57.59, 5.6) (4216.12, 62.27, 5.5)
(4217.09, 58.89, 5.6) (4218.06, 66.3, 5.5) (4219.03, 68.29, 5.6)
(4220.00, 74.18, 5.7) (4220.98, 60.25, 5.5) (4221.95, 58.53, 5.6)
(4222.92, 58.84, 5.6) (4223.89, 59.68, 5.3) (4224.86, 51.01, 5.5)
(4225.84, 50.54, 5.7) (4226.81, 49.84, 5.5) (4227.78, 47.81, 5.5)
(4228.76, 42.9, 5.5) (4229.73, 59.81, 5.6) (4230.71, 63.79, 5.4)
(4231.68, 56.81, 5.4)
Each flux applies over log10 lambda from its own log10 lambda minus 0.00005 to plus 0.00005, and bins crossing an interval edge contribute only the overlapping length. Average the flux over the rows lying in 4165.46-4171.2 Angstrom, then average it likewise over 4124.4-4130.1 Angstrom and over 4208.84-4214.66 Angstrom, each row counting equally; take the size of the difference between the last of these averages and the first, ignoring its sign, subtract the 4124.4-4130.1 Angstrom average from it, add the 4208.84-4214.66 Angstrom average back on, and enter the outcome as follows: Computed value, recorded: 15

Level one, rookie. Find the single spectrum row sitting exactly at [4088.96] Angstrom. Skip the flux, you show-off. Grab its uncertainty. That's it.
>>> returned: 5.90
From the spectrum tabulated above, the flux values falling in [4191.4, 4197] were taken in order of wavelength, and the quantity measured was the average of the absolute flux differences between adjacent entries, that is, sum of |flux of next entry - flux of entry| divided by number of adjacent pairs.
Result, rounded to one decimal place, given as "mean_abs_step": 4.7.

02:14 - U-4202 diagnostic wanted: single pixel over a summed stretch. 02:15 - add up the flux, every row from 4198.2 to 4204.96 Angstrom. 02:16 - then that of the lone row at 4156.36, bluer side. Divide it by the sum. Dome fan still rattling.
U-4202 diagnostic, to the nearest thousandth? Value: 0.144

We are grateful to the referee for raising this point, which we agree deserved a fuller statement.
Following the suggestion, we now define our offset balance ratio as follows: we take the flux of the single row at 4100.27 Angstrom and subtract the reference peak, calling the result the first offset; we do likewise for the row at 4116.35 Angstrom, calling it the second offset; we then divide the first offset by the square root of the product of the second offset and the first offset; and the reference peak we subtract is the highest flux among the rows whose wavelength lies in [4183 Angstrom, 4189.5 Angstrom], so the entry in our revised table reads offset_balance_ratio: -1.4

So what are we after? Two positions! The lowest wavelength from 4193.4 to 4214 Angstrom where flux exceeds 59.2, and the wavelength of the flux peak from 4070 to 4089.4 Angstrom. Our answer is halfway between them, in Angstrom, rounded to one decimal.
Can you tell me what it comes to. 4140.0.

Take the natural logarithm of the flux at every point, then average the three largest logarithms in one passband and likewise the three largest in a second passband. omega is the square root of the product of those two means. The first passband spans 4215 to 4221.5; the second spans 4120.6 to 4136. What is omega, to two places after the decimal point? 4.21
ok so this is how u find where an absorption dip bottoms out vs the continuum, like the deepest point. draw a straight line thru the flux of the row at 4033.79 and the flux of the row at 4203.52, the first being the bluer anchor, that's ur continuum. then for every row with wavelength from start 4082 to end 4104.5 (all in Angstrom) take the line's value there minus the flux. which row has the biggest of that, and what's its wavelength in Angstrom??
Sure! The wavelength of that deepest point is 4104.05 Angstrom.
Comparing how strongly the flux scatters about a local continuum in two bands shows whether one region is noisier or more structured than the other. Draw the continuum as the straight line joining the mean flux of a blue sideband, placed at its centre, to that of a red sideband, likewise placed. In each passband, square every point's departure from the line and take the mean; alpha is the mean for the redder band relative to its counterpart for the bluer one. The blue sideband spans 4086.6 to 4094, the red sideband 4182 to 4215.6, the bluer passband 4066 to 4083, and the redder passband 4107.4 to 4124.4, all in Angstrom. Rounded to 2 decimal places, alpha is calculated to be 0.36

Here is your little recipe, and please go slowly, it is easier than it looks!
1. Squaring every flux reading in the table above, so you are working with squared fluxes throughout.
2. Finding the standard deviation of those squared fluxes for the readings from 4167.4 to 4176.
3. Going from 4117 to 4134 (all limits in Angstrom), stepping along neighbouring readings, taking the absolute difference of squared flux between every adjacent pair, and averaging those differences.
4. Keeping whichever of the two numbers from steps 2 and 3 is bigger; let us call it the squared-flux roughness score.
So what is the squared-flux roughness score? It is 591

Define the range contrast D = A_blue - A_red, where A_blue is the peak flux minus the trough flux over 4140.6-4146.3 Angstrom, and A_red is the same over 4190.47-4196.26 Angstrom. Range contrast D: 14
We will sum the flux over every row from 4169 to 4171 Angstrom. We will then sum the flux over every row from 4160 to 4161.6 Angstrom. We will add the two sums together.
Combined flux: 230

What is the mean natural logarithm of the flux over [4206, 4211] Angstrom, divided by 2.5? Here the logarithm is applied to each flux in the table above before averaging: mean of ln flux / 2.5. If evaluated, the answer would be 1.67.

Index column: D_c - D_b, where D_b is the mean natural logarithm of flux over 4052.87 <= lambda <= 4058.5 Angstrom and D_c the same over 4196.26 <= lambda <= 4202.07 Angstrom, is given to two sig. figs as -0.10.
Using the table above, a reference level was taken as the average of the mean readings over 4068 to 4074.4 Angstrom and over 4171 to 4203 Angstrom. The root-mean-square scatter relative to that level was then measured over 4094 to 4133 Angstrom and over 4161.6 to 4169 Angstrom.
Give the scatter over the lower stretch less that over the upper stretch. 1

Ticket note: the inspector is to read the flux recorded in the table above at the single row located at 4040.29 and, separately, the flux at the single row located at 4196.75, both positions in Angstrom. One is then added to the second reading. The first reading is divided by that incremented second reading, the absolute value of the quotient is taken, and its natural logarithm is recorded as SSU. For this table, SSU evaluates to 0.049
